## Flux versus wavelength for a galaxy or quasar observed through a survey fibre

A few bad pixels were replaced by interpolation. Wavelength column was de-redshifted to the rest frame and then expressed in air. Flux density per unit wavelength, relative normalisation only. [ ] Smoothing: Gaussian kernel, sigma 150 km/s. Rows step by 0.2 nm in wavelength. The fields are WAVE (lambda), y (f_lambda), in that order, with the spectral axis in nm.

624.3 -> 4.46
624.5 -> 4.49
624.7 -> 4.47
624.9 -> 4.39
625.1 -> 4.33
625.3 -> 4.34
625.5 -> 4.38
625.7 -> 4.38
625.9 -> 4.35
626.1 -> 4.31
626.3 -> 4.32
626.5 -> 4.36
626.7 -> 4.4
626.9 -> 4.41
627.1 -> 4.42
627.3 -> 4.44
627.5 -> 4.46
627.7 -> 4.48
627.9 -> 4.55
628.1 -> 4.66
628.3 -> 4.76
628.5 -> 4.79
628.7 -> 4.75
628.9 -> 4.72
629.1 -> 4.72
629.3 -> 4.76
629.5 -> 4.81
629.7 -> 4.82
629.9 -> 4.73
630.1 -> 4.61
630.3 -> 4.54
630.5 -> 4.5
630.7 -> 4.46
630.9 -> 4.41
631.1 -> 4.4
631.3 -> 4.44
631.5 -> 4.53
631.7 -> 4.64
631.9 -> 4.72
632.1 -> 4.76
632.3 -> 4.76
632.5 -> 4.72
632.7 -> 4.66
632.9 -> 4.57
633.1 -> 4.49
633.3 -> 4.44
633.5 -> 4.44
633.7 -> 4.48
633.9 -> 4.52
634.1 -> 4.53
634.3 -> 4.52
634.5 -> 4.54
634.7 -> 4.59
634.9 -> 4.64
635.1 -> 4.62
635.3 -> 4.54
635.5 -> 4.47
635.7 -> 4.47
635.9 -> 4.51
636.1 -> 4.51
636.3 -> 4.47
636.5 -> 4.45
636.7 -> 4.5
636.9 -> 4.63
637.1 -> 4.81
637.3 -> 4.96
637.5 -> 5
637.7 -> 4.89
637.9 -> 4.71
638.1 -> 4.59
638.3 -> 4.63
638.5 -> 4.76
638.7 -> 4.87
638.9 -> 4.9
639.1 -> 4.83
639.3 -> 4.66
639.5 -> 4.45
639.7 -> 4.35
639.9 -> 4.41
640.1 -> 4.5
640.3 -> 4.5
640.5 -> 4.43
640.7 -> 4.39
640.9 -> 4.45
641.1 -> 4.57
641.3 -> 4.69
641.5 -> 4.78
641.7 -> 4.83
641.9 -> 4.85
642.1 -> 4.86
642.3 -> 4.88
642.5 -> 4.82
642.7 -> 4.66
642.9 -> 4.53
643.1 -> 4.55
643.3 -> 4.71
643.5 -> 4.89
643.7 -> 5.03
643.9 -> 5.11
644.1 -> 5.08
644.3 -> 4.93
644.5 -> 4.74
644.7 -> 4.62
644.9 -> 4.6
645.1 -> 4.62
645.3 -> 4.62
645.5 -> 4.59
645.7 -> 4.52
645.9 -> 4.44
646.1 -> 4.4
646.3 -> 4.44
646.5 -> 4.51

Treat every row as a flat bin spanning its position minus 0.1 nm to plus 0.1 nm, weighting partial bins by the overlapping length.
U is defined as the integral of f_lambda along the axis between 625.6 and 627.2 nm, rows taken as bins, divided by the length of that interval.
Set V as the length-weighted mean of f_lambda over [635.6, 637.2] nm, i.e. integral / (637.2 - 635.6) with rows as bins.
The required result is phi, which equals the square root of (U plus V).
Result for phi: 2.99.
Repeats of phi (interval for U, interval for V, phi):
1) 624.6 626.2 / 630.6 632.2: 2.99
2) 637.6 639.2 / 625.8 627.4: 3.02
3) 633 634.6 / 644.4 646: 3.01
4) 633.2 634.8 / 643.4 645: 3.06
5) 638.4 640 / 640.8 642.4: 3.06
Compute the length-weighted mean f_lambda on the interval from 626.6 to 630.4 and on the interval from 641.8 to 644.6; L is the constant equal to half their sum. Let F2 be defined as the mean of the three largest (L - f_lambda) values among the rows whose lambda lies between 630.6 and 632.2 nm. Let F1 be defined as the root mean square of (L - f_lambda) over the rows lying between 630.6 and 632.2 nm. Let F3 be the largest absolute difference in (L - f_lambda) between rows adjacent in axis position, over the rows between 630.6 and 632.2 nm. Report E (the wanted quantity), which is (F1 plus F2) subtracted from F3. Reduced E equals -0.43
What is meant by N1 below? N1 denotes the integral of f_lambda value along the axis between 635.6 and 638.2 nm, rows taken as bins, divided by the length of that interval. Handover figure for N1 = 4.65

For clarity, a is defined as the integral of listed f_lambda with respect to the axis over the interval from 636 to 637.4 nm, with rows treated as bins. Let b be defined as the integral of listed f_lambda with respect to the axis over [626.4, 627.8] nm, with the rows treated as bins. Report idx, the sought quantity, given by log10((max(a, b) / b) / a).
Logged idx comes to -0.792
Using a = 6.47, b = 6.19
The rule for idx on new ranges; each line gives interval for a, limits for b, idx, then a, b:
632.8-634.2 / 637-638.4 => -0.799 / 6.29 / 6.72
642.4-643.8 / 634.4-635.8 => -0.804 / 6.64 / 6.37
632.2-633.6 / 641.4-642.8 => -0.807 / 6.42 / 6.74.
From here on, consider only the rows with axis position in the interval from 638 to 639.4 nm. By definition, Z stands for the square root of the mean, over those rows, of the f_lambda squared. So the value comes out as 4.75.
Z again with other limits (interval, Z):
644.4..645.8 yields 4.62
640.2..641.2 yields 4.47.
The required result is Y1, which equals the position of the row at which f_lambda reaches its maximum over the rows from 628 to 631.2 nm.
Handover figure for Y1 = 629.7 nm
